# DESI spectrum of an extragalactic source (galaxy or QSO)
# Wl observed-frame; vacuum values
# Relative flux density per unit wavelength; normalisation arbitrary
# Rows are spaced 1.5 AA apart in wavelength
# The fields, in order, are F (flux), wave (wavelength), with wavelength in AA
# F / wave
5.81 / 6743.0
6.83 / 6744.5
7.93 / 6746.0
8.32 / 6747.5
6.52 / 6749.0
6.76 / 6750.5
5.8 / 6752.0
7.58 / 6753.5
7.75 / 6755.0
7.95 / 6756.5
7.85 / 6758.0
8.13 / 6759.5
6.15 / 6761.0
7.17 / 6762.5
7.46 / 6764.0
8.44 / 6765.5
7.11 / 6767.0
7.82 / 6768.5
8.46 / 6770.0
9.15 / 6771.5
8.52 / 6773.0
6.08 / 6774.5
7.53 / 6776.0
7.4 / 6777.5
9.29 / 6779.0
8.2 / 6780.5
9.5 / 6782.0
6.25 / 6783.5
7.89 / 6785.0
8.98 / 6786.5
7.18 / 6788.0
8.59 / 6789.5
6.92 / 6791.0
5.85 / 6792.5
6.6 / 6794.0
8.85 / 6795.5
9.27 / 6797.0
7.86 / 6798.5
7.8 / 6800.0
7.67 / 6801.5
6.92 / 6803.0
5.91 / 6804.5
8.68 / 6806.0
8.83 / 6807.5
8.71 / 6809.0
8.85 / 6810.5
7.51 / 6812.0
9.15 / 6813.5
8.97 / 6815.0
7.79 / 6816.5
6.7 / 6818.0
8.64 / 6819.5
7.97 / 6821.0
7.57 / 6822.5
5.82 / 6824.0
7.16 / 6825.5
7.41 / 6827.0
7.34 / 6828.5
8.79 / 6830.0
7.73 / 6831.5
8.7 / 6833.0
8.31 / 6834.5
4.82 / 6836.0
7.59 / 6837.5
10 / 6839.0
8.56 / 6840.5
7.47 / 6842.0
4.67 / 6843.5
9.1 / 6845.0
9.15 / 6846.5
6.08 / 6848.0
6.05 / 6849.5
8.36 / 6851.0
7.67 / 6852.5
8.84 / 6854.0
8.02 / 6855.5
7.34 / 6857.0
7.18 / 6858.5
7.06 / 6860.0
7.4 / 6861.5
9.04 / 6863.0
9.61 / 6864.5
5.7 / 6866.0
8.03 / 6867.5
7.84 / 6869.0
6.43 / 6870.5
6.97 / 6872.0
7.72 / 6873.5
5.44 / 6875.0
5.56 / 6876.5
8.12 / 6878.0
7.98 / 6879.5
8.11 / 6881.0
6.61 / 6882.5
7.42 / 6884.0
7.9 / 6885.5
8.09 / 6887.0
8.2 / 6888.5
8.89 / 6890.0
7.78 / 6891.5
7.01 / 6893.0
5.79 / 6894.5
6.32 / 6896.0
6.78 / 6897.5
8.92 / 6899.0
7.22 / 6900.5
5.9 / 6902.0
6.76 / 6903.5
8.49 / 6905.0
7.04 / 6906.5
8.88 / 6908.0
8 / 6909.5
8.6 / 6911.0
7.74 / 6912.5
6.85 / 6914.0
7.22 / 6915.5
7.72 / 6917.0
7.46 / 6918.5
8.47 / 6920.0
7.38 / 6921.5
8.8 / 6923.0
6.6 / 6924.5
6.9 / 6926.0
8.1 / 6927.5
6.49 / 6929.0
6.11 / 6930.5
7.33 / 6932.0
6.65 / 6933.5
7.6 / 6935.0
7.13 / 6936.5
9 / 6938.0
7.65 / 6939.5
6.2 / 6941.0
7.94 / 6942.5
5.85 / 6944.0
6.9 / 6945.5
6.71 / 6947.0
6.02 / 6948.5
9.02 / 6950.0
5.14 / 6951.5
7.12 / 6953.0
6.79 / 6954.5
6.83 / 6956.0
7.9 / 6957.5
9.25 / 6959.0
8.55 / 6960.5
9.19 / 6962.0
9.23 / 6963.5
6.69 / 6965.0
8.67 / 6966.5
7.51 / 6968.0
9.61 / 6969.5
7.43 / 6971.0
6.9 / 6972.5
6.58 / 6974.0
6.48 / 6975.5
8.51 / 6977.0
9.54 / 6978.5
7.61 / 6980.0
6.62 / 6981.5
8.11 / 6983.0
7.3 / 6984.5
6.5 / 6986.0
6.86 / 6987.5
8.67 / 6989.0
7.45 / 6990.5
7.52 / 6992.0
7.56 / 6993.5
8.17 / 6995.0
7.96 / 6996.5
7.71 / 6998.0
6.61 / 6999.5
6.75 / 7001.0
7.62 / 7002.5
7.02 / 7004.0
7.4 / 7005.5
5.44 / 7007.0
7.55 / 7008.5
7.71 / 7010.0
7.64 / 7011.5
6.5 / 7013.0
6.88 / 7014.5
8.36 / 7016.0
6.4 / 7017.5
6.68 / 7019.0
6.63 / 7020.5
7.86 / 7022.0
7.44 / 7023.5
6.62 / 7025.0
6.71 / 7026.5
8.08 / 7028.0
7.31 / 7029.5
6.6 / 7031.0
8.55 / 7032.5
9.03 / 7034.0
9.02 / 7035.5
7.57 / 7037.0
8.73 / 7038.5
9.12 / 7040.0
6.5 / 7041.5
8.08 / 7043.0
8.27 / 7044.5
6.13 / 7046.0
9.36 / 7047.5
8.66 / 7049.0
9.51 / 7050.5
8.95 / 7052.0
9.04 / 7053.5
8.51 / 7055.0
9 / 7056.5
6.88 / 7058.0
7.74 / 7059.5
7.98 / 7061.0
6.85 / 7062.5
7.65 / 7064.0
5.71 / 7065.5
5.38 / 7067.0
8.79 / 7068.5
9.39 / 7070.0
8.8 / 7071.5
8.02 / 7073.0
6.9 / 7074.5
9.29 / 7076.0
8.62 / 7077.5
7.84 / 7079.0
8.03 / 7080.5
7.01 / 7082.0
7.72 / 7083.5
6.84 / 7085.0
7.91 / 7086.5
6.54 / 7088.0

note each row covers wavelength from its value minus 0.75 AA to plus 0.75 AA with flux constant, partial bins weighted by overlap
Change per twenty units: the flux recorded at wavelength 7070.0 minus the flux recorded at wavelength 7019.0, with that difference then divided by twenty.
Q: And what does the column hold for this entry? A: 0.14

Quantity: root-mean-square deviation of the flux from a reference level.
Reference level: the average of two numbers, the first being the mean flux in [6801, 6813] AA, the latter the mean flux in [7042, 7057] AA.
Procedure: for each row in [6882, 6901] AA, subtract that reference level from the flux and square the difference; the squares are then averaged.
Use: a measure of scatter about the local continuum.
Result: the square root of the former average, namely 1.19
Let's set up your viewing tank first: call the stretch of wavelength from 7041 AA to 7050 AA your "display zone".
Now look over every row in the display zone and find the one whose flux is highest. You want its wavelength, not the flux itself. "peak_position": 7047.5 AA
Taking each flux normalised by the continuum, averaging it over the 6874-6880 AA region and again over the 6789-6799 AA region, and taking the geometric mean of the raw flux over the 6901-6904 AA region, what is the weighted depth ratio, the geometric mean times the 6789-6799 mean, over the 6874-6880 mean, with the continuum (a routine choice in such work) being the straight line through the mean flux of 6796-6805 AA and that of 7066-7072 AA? 7.3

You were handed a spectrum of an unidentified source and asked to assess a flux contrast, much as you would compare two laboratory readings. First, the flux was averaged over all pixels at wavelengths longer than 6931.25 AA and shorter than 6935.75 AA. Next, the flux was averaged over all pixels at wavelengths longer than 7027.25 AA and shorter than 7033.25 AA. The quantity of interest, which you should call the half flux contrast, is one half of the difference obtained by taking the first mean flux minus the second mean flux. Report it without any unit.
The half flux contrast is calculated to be -0.22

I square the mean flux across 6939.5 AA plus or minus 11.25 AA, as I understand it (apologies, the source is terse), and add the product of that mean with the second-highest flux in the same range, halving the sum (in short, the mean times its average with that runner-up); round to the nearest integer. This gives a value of 57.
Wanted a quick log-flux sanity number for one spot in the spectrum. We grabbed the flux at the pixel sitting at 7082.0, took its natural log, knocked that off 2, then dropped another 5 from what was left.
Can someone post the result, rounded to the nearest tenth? -4.9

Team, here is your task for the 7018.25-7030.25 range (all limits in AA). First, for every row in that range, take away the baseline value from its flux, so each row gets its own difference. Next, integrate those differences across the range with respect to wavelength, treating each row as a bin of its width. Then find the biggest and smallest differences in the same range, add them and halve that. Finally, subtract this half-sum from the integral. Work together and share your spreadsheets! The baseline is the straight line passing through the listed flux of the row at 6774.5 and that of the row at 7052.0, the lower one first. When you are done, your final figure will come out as -17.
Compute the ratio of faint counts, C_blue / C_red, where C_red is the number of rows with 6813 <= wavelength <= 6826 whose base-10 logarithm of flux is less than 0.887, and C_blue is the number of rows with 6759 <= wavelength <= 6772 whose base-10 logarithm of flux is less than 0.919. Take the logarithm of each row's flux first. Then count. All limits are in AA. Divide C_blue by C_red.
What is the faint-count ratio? 1.5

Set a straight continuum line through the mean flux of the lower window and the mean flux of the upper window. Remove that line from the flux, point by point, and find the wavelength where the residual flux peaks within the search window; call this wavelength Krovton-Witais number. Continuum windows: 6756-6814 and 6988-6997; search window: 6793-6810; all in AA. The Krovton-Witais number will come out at 6797.0 AA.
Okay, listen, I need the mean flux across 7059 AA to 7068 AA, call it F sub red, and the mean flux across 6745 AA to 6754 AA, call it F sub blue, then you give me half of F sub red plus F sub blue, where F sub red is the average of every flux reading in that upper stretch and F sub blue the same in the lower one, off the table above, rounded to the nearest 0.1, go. 7.0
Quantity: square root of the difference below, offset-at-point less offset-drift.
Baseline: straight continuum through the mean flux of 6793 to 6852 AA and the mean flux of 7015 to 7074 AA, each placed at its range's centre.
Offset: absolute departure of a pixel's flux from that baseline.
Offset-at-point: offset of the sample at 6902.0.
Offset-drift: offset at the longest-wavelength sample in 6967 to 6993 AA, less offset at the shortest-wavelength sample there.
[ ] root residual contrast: 1.38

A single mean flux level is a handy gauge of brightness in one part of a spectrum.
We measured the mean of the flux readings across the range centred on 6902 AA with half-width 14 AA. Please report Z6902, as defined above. 7.49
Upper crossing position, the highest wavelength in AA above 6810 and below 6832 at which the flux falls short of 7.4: 6828.5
